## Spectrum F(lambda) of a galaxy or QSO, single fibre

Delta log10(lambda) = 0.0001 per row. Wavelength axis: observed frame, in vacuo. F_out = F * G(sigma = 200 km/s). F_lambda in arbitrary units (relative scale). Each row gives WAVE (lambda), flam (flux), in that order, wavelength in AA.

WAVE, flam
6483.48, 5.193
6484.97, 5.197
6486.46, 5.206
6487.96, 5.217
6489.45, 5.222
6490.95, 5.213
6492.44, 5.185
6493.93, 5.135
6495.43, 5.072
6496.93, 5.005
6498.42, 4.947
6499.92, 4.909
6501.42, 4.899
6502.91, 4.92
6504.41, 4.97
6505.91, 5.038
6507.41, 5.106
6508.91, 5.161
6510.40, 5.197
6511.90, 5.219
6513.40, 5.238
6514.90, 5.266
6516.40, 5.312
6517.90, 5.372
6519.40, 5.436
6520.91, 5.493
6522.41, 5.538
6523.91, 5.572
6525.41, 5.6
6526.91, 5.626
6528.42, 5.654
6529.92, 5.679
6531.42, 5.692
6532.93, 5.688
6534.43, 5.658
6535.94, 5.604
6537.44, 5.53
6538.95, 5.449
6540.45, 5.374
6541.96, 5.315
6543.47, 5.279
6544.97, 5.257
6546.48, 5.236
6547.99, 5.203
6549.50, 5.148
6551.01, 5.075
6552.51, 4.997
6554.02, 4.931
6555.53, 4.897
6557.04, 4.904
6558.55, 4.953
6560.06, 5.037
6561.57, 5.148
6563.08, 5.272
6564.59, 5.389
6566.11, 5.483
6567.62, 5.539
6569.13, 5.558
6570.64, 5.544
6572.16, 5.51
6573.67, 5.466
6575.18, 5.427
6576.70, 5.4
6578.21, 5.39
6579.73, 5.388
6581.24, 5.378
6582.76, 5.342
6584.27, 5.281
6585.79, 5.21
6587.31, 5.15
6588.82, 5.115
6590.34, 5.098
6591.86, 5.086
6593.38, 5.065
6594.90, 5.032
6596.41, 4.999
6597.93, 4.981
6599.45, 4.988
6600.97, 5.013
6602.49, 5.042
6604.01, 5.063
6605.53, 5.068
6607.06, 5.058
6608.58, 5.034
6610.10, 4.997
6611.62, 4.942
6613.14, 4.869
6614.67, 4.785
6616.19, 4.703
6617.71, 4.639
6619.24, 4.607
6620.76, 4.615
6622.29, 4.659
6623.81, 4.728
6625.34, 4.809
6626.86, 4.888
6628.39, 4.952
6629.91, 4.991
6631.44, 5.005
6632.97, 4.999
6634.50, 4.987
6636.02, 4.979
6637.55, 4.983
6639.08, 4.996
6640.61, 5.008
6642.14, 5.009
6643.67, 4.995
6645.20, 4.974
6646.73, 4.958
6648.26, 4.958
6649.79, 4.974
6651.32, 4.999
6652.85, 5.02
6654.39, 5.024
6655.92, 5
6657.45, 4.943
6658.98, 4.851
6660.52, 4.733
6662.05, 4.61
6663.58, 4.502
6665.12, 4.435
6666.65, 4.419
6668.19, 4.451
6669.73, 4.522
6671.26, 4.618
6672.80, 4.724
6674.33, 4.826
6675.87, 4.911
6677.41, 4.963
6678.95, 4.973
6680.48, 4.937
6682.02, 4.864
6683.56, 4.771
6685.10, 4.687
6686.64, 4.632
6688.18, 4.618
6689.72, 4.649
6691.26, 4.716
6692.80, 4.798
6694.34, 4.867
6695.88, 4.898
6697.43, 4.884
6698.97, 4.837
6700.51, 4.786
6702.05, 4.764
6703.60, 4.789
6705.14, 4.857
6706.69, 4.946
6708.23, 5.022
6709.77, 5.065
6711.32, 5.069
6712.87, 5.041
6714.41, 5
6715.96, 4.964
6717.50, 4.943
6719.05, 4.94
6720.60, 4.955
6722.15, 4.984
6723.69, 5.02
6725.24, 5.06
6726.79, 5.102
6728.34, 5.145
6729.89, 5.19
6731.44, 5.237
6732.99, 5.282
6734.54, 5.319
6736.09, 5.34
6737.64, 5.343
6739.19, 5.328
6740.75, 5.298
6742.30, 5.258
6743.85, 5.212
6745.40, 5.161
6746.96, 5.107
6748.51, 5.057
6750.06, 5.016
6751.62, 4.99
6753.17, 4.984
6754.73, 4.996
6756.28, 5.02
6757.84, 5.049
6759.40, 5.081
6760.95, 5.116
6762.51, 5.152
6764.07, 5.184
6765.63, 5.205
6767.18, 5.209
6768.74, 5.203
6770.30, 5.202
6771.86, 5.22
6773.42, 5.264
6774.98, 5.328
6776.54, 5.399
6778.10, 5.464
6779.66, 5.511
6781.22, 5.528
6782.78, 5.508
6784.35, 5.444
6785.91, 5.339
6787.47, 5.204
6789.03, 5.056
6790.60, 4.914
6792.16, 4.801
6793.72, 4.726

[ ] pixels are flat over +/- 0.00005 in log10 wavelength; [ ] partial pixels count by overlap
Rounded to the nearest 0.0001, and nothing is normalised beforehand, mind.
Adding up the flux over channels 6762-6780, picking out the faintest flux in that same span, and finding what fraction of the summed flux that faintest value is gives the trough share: 0.0813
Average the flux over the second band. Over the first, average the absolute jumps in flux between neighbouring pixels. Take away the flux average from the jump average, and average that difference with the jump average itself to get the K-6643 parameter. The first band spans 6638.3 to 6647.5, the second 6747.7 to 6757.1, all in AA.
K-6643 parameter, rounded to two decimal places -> -2.49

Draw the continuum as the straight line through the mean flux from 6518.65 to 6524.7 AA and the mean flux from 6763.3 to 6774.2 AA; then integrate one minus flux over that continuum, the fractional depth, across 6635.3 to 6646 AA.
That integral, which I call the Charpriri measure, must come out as 0.75 AA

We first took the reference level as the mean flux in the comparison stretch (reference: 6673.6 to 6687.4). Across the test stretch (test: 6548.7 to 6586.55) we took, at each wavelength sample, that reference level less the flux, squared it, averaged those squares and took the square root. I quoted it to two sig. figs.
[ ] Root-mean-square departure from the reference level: 0.48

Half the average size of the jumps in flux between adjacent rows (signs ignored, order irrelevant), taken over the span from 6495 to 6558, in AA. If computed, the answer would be 0.0216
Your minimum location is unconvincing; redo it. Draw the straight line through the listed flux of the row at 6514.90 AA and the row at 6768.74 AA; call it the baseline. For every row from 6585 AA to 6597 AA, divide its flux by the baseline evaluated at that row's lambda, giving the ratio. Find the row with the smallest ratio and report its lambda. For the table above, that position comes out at 6596.41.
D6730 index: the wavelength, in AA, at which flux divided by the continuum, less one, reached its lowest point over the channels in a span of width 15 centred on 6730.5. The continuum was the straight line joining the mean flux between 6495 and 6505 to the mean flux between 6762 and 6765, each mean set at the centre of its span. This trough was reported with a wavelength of 6723.69 AA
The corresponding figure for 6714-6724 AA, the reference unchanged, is 6719.05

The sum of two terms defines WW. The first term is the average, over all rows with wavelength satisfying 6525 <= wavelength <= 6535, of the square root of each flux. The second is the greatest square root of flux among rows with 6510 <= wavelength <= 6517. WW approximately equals 4.68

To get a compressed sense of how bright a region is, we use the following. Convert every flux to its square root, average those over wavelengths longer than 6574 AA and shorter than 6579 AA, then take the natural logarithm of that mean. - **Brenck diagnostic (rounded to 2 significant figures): 0.84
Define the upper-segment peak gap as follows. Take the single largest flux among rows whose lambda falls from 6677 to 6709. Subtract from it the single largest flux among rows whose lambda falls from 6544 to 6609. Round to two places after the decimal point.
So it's -0.54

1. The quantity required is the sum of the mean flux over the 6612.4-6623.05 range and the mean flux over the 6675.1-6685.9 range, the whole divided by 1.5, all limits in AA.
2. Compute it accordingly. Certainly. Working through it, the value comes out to 6.38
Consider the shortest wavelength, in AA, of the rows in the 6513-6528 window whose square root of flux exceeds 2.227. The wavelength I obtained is 6513.40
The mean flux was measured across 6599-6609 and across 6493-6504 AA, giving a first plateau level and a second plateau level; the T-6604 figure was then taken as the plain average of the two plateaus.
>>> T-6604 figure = 5.01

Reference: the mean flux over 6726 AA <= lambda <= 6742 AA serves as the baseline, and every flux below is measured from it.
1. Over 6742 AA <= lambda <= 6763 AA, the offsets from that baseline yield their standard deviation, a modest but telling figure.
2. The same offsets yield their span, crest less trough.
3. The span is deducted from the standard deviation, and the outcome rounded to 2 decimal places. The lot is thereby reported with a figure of -0.19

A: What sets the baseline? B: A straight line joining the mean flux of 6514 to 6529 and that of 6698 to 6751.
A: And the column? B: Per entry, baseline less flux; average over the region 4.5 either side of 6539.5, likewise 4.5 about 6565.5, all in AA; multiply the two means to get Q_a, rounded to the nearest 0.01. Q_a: 0.00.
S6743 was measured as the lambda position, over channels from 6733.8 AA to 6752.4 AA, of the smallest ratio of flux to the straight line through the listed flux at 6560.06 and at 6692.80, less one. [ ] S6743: 6751.62 AA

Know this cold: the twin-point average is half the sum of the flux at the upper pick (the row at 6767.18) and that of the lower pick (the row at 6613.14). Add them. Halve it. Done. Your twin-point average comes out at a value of 5.0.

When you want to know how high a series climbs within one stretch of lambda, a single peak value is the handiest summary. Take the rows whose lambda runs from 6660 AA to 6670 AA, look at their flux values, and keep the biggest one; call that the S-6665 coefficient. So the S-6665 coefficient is 4.733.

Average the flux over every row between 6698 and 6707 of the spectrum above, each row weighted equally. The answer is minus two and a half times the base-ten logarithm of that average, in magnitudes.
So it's -1.71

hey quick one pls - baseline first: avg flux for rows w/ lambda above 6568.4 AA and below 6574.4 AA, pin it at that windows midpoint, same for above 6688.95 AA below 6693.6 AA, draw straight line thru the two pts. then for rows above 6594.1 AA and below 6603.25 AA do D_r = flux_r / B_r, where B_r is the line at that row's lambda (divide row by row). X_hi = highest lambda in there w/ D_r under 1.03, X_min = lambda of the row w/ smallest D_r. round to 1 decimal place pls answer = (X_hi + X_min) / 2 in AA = 6600.2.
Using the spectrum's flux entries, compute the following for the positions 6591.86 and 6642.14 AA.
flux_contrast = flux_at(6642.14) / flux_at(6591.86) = 0.98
